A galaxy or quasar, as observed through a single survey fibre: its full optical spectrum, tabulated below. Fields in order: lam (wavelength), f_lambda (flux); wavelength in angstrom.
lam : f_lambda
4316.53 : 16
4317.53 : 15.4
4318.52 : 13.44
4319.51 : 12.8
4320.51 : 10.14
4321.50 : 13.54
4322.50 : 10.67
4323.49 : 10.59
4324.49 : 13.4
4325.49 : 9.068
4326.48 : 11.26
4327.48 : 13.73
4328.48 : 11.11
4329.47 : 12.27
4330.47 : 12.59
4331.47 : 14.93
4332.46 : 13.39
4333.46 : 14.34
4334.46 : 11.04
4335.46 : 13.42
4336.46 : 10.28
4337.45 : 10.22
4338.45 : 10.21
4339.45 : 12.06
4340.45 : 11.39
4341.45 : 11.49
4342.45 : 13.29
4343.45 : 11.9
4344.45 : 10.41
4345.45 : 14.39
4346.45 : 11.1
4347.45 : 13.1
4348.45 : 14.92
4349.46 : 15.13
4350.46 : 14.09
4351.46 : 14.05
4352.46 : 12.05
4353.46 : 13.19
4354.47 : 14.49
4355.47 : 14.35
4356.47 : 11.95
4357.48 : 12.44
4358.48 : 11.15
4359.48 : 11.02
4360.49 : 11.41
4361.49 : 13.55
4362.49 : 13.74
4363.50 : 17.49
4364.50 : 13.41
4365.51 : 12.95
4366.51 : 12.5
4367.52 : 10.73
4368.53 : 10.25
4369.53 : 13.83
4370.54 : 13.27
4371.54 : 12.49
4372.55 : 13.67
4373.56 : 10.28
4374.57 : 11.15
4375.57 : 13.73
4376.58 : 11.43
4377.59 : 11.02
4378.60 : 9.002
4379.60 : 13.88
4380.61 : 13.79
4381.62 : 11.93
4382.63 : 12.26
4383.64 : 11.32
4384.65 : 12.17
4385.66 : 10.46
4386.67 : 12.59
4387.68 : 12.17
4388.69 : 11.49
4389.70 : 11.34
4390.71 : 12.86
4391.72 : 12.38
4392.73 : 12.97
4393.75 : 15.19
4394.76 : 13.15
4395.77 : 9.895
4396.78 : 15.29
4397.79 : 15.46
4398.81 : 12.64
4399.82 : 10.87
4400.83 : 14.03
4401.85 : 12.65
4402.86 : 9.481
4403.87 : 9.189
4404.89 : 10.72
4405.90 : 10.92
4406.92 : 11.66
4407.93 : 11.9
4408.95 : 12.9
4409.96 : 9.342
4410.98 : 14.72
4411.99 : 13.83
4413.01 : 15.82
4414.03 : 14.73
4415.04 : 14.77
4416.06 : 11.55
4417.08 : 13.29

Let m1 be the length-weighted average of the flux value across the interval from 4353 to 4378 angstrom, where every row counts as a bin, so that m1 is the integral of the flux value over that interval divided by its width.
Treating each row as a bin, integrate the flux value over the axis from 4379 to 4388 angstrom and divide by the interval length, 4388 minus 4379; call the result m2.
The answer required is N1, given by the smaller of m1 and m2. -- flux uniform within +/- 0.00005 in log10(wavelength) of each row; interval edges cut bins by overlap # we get 12.25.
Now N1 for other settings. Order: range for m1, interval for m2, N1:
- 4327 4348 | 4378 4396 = 12.19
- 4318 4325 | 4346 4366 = 12.09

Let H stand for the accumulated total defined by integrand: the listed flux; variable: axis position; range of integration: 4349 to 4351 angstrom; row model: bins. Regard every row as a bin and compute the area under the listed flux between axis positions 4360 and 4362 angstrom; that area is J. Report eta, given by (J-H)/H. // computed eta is -0.14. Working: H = 29.2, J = 25.1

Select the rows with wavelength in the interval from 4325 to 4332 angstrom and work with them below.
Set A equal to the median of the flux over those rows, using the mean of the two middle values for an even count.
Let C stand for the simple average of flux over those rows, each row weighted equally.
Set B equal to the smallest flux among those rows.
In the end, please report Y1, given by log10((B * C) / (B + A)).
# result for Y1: 0.712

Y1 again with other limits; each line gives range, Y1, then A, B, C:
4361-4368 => 0.778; 13.4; 10.73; 13.5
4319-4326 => 0.721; 10.7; 9.068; 11.5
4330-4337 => 0.747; 13.4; 10.28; 12.9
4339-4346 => 0.753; 11.9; 10.41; 12.1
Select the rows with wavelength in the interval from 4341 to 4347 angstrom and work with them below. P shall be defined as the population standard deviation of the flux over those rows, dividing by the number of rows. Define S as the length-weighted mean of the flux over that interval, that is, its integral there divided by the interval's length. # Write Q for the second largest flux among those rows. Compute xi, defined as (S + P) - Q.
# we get 0.2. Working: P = 1.35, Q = 13.29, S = 12.1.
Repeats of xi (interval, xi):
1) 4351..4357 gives 0.0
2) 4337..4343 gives 0.5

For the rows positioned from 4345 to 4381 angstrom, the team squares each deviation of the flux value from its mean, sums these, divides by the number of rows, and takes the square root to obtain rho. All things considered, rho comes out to 1.68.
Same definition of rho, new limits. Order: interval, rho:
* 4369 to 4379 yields 1.58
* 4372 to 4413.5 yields 1.75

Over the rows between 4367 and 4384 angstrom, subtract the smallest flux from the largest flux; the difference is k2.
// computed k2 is 4.9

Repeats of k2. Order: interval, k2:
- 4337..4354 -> 4.9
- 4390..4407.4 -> 6.3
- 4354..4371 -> 7.2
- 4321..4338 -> 5.9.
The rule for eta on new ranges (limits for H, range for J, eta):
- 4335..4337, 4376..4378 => -0.04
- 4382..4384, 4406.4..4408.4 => 0.00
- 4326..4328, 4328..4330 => -0.06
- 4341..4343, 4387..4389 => -0.04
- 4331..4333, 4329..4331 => -0.12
